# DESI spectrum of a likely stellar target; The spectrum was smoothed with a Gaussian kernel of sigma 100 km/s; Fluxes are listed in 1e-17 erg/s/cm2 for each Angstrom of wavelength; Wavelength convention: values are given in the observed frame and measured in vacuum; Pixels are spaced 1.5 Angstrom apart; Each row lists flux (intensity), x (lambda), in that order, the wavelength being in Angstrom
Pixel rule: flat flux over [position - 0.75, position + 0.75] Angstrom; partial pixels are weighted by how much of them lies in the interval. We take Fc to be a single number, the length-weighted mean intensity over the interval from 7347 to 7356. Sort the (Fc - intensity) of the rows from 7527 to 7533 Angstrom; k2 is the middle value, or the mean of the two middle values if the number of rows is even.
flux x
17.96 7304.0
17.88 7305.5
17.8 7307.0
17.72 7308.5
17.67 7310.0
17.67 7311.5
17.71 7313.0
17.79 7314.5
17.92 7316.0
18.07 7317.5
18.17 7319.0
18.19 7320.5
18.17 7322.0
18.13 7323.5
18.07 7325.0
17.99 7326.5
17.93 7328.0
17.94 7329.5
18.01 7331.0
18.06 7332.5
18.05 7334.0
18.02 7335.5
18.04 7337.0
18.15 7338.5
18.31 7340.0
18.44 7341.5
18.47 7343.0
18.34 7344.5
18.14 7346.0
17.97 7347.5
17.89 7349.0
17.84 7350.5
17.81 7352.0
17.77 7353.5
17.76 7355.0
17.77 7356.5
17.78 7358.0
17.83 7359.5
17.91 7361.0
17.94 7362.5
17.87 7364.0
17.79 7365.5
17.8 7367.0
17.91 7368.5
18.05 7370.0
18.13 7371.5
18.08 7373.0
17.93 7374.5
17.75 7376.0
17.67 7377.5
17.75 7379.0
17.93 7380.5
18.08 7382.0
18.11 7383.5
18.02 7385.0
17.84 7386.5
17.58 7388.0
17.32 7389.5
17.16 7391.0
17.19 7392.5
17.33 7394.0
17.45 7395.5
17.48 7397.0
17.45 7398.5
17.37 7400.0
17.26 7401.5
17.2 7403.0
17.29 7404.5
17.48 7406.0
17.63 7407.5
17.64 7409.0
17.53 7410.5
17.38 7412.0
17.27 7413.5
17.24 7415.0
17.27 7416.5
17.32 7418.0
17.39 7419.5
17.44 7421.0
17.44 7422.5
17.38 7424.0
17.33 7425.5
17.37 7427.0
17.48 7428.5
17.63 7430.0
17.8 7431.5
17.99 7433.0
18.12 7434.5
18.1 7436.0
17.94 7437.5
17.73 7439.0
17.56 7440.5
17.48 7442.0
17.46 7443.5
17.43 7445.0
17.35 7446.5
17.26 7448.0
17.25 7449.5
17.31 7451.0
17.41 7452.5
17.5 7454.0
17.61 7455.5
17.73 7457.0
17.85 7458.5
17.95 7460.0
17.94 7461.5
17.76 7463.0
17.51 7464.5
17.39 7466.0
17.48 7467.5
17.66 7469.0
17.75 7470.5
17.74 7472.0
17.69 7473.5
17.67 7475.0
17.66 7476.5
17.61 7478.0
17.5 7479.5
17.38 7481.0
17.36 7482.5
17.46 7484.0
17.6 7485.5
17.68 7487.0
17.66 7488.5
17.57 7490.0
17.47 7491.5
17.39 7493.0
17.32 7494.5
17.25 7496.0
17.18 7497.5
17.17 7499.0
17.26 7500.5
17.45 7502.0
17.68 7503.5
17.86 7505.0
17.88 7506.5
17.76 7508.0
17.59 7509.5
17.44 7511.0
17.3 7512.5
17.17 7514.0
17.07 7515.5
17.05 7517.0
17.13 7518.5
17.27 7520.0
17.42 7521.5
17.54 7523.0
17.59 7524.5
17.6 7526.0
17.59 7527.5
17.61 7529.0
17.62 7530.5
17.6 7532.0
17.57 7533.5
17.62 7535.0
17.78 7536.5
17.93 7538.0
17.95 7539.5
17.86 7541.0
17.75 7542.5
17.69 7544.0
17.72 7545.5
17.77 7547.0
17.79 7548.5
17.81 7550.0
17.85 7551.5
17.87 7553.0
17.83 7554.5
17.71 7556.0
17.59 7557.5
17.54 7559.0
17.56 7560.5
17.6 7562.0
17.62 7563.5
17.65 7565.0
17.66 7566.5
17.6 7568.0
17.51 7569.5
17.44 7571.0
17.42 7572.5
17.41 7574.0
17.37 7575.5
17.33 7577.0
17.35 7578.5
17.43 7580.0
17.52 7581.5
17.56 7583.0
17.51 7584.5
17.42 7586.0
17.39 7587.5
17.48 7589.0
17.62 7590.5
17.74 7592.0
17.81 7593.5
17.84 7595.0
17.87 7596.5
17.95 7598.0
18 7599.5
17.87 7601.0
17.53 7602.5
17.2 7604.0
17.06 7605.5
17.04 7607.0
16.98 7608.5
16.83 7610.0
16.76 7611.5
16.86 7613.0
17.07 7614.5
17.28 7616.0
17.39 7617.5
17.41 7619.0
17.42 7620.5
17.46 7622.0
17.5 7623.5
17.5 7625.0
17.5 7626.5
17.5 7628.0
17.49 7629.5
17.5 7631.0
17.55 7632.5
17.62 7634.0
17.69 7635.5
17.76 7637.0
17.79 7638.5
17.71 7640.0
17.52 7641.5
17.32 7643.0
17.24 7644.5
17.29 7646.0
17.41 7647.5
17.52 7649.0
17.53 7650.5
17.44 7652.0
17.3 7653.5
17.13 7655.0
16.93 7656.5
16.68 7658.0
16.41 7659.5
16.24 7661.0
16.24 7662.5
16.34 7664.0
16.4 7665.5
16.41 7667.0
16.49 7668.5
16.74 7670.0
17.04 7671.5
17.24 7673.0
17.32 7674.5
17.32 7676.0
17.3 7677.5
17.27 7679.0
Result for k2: 0.23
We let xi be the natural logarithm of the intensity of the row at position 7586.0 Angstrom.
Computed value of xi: 2.86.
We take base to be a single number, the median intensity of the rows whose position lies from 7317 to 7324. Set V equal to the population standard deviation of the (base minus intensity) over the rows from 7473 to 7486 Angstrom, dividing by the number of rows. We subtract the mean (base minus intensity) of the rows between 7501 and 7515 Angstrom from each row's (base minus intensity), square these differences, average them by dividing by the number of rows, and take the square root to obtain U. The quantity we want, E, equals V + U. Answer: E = 0.353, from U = 0.23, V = 0.119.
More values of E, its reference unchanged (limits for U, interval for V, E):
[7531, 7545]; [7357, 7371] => 0.216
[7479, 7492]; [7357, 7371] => 0.191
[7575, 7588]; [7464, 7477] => 0.195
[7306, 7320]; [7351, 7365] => 0.233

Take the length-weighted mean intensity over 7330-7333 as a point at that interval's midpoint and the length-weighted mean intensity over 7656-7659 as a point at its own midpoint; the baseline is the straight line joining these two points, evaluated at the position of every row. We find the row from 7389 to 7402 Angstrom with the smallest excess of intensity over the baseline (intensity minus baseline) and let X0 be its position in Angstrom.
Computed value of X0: 7391.0 Angstrom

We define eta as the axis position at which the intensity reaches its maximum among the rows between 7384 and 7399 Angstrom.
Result 7385.0 Angstrom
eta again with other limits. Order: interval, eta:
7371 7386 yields 7371.5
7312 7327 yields 7320.5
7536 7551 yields 7539.5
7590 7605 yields 7599.5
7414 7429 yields 7428.5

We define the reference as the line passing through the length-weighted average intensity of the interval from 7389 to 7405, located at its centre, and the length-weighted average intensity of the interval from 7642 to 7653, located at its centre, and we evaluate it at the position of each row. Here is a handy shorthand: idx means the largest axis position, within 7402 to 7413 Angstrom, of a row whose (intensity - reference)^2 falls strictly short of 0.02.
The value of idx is 7412.0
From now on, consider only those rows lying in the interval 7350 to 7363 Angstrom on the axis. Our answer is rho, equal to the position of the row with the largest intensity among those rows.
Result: 7362.5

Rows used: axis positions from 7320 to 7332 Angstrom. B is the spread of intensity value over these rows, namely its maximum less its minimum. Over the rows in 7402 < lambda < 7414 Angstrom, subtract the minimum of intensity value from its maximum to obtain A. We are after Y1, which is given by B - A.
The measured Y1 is -0.2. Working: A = 0.44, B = 0.26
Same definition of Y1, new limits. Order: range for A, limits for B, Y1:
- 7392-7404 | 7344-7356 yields 0.3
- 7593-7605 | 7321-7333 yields -0.6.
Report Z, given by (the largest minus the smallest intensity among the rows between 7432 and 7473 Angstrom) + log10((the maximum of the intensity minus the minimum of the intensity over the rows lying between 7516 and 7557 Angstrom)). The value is 0.82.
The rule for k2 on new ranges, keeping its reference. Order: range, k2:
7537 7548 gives 0.06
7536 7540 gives -0.10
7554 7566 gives 0.22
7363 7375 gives -0.09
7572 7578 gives 0.44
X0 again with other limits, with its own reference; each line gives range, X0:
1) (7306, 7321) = 7310.0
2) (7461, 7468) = 7466.0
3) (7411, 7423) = 7415.0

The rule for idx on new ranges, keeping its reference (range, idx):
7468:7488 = 7484.0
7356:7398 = 7395.5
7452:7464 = 7452.5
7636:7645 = 7643.0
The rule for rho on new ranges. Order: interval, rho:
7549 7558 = 7553.0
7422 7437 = 7434.5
